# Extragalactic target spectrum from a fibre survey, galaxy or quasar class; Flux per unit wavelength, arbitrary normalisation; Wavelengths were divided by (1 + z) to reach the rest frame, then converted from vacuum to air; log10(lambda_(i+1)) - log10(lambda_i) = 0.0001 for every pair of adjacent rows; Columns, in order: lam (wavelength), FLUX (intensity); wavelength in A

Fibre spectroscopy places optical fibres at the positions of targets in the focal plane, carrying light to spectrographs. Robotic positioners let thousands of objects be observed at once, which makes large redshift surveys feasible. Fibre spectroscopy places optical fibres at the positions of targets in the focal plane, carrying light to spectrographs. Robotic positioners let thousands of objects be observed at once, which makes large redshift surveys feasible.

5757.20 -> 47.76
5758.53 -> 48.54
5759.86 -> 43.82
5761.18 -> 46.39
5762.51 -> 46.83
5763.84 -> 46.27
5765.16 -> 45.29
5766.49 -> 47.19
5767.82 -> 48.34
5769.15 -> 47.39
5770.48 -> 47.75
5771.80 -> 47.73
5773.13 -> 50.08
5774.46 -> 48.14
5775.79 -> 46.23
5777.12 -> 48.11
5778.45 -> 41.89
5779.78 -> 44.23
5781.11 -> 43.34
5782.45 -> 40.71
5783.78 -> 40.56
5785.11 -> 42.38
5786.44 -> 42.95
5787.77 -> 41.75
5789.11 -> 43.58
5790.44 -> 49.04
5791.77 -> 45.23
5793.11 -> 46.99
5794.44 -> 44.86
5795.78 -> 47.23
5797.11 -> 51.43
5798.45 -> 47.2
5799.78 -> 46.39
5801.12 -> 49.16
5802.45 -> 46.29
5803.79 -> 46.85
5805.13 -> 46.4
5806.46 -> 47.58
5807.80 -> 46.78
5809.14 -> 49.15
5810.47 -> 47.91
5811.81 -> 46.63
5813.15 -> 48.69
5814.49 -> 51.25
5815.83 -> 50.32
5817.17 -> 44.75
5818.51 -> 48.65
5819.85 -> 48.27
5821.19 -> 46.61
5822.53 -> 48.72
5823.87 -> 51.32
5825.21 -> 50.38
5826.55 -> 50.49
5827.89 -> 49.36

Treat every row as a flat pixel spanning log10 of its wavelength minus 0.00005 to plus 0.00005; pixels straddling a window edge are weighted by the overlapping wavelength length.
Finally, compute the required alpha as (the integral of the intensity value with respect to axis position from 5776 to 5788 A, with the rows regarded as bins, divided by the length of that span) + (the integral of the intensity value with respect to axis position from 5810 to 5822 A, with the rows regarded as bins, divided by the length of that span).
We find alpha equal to 91.2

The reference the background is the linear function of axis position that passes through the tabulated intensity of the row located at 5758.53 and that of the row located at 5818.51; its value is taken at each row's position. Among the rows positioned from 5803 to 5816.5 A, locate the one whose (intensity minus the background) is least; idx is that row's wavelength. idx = 5805.13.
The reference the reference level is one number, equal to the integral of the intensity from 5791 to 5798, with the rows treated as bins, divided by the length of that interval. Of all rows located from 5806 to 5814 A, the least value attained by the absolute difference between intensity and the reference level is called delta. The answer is 0.37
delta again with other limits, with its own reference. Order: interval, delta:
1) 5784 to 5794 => 0.16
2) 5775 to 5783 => 0.92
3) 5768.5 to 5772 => 0.24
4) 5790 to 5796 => 0.08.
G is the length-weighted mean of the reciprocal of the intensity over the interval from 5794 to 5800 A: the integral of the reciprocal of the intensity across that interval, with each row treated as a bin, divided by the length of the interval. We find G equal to 0.0211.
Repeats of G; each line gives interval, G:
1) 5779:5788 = 0.0237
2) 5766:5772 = 0.0210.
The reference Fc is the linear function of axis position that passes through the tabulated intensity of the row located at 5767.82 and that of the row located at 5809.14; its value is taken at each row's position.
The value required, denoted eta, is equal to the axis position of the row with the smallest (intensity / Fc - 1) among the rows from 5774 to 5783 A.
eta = 5782.45 A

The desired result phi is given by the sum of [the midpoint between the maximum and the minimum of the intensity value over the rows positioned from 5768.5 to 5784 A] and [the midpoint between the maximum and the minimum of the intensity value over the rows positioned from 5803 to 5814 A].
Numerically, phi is 93.1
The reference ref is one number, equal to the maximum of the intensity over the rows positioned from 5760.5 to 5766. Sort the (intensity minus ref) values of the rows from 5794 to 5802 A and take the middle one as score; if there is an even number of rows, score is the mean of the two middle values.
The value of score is 0.4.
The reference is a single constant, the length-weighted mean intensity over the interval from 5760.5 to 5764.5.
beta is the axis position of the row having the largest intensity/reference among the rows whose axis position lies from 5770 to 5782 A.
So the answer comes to 5773.13 A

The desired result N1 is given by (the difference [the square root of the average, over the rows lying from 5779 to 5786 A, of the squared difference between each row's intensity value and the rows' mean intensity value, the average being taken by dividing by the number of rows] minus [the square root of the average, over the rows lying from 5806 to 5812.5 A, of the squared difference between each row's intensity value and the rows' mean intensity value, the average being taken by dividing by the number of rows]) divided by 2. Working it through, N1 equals 0.27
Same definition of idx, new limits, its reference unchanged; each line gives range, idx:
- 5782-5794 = 5783.78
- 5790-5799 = 5794.44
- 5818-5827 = 5821.19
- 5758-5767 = 5759.86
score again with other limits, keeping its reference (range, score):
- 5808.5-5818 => 1.9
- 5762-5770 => 0.2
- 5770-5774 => 0.9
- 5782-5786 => -6.1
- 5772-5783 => -1.6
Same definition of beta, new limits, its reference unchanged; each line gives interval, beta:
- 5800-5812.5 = 5801.12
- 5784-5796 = 5790.44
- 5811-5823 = 5814.49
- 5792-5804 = 5797.11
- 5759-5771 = 5767.82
